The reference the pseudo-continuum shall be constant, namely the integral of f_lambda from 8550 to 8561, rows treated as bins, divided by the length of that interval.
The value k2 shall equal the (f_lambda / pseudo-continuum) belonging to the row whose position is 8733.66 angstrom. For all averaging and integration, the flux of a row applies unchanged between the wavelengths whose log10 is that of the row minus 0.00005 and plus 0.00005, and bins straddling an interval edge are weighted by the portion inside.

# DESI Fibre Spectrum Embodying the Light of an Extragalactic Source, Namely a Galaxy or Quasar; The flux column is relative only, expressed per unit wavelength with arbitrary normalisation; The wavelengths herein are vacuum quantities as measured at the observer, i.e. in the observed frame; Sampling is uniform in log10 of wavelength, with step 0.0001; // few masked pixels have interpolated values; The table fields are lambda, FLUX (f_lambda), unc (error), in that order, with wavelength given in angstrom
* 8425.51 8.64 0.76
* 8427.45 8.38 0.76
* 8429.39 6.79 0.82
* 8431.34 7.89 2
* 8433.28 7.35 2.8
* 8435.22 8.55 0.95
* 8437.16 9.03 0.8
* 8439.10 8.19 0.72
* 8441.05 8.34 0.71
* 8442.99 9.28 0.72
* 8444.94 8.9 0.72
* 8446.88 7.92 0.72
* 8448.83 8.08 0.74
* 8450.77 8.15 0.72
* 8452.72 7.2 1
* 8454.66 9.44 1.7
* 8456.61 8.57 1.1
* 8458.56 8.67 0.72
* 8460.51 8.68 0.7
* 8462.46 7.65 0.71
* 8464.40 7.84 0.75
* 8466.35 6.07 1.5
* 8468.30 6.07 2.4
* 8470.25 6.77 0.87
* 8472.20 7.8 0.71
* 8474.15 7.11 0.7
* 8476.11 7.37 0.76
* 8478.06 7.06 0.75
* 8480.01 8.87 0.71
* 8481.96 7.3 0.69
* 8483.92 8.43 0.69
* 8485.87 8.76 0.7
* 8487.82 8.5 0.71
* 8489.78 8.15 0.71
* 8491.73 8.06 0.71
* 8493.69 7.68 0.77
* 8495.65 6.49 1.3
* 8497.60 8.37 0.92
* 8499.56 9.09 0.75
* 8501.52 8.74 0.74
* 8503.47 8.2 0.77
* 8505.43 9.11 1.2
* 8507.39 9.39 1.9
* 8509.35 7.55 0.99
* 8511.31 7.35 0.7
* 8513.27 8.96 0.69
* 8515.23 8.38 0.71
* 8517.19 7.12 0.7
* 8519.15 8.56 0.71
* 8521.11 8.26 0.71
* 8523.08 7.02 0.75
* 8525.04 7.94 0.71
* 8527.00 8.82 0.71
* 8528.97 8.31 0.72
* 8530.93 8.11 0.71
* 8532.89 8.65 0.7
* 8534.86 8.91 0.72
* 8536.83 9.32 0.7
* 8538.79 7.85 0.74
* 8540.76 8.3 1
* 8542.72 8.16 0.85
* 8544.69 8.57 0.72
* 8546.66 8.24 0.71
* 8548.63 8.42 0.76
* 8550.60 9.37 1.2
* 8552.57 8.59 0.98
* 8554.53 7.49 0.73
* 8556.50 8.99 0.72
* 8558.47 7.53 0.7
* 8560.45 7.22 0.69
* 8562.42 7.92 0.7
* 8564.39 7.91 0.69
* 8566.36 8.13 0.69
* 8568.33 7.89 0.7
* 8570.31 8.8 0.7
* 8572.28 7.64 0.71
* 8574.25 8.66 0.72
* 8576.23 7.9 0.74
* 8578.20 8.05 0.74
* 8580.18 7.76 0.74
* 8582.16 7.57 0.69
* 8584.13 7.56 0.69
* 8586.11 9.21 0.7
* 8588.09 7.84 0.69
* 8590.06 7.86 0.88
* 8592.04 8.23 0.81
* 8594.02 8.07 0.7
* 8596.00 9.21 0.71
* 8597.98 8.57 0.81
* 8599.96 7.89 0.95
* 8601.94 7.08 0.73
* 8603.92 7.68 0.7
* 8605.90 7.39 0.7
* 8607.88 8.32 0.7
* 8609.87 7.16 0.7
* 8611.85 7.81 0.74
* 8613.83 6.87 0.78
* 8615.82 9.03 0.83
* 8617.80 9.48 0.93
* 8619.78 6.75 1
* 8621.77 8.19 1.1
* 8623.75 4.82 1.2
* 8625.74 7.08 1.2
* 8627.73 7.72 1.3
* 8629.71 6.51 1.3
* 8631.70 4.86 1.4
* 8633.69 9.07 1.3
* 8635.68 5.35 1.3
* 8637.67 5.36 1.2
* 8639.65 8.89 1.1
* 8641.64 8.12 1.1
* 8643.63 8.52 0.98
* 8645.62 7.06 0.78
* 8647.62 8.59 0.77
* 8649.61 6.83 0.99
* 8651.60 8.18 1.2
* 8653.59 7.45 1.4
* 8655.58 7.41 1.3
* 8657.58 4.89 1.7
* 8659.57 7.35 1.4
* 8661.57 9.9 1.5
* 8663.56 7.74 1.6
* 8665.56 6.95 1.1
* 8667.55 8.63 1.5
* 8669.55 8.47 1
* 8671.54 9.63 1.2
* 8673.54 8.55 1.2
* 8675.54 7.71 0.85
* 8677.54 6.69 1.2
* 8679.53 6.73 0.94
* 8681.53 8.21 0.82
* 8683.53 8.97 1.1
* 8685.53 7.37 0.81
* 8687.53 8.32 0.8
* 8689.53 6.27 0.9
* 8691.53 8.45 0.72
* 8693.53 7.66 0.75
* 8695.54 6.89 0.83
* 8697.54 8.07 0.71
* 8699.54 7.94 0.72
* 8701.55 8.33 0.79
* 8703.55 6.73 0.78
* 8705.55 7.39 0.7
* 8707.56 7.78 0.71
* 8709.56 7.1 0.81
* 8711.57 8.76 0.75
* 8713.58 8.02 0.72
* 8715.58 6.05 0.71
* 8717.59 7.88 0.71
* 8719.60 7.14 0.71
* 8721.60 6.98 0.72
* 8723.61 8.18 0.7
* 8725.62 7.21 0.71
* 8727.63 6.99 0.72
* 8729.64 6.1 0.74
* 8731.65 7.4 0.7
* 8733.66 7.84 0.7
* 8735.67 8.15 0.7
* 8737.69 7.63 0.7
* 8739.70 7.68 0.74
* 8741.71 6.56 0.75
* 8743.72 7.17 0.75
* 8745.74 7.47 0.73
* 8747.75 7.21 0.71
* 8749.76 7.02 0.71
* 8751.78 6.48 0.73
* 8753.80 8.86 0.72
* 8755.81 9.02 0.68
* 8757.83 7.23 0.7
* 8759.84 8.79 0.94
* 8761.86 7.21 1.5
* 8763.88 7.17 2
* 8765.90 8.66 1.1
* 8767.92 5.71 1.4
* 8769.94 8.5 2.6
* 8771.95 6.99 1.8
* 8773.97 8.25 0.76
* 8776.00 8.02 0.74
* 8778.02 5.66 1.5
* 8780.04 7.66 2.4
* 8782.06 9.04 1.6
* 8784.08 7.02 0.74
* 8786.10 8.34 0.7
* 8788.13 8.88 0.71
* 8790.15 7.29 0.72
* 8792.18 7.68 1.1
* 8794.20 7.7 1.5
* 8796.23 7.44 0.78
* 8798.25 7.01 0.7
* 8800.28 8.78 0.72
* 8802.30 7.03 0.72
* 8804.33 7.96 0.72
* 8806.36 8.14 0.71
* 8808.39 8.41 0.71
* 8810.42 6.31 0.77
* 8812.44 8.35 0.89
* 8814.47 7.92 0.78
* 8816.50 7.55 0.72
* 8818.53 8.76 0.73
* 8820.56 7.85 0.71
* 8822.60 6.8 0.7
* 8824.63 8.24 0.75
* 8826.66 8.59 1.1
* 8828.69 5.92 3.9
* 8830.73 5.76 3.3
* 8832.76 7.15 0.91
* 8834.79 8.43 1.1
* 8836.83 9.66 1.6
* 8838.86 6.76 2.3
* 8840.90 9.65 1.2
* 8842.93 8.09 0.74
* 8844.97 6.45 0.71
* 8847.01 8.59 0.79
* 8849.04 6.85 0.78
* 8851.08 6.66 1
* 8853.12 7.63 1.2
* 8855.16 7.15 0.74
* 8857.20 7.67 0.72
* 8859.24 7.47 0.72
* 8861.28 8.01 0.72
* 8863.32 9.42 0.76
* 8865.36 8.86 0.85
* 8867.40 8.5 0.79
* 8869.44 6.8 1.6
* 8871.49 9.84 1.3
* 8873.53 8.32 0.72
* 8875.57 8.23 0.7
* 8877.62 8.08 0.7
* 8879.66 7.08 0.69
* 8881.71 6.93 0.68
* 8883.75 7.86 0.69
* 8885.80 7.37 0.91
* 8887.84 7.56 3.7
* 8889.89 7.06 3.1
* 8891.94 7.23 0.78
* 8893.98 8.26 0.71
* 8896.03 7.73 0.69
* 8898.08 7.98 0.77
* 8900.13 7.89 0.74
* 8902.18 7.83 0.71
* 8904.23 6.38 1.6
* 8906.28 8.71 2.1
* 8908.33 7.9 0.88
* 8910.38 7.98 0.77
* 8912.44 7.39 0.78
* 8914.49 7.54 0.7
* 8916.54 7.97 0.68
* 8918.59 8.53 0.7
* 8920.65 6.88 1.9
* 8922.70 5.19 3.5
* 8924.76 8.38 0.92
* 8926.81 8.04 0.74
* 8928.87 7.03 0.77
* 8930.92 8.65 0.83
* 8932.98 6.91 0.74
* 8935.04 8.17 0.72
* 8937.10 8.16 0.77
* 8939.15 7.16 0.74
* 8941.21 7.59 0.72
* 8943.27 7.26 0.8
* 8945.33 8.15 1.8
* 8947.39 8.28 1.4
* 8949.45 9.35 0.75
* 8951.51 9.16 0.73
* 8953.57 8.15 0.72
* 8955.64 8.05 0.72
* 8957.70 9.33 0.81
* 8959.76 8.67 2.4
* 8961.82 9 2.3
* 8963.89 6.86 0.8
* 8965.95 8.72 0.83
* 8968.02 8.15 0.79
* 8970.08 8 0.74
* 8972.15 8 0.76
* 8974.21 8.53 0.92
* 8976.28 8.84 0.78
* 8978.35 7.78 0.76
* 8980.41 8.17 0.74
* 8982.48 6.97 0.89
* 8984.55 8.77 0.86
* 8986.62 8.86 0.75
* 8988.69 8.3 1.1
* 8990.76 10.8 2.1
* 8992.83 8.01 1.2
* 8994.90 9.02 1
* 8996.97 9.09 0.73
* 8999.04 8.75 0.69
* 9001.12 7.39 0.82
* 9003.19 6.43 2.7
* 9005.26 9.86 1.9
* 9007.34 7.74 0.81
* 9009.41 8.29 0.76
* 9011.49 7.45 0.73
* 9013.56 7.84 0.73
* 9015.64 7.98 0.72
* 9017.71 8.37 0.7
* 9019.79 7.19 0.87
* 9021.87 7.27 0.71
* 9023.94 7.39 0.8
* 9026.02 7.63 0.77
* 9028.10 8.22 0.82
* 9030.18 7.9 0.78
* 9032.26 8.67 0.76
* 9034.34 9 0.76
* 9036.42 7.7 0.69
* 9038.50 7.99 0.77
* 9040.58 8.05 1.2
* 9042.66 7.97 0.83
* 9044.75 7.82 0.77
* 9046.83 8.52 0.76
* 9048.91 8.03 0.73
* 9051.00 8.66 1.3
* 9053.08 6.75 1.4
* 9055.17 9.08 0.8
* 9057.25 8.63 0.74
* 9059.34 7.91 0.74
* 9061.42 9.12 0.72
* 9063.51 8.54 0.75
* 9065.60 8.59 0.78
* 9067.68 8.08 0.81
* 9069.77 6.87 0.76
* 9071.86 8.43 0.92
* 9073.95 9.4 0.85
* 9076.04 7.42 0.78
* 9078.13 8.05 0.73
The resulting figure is 0.96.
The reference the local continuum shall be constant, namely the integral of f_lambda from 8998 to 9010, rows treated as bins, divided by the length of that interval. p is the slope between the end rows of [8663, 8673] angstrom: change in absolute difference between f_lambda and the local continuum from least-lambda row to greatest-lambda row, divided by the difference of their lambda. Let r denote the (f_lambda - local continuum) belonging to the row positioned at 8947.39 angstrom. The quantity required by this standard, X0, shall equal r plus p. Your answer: 0.4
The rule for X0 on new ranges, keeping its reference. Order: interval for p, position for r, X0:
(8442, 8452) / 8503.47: 0.0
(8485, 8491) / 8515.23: 0.2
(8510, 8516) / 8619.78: -1.4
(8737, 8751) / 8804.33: -0.1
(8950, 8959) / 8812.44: 0.3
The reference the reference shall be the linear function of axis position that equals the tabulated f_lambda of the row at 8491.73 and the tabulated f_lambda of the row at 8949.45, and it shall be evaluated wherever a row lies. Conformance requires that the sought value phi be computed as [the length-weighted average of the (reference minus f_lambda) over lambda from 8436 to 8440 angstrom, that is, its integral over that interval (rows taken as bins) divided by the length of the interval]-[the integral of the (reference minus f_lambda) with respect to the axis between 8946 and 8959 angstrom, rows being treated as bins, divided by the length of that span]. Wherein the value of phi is -1.4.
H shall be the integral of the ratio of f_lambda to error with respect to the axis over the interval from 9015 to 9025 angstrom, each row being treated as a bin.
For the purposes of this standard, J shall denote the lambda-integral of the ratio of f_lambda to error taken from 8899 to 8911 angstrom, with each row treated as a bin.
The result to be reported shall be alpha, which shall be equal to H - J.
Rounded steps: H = 101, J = 98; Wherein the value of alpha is 4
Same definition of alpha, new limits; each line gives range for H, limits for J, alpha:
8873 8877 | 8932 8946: -85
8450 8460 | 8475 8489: -69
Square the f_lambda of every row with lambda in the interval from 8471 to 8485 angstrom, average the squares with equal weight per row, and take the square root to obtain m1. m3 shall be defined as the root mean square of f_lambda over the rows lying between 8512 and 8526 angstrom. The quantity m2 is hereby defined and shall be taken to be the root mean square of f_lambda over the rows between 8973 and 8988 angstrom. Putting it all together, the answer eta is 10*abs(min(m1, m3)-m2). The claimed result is 5.7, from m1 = 7.73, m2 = 8.3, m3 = 8.1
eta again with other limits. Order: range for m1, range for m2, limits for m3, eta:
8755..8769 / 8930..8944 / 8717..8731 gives 4.8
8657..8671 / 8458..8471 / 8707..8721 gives 1.1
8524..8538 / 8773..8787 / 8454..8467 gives 4.1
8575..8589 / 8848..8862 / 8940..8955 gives 6.4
